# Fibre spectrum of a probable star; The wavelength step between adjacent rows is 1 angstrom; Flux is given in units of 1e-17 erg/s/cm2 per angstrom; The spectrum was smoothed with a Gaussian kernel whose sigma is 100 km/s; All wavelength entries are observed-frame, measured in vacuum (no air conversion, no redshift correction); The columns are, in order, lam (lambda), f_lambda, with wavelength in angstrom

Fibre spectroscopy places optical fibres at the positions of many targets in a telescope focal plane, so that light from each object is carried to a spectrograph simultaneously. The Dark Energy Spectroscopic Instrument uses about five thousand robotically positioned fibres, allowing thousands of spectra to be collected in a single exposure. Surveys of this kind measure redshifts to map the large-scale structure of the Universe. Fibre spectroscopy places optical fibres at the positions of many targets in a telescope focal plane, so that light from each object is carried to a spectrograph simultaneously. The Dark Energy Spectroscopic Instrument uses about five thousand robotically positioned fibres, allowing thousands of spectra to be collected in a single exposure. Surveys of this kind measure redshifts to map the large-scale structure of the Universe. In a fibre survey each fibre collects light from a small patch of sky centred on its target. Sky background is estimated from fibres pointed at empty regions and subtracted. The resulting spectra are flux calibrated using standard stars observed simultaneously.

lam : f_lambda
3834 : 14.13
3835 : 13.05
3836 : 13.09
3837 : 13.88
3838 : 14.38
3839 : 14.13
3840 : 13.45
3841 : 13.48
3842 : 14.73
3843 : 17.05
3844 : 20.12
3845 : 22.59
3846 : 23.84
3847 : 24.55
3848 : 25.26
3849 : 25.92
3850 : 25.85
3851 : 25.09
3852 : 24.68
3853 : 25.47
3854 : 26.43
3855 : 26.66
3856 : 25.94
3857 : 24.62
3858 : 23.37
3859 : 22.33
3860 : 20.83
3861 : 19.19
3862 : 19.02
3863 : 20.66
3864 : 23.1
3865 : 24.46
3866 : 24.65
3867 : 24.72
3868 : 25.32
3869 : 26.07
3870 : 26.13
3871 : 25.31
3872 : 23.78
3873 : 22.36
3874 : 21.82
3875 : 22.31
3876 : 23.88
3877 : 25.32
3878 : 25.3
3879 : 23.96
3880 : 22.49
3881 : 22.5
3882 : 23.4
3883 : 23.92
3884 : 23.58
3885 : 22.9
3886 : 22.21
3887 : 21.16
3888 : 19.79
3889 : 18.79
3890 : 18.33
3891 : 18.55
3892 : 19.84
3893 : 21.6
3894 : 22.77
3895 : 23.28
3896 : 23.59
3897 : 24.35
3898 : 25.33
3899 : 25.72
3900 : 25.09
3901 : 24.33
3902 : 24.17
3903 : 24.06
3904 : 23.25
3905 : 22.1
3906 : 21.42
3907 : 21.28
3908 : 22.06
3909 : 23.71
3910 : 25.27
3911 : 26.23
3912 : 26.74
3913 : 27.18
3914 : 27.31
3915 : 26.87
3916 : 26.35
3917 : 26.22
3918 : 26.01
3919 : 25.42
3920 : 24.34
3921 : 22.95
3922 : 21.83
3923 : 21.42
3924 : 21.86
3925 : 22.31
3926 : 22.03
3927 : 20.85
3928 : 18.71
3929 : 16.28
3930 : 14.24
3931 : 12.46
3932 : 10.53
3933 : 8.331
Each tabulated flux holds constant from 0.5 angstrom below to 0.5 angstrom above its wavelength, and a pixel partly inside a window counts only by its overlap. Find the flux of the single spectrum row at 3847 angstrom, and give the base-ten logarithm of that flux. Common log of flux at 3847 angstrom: 1.39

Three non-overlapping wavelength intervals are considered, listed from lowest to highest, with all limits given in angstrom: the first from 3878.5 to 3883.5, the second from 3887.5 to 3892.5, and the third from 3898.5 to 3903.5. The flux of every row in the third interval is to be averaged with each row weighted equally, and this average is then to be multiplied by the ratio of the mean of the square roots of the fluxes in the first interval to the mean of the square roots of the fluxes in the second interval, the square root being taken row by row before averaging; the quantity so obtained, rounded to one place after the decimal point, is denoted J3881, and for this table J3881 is 27.3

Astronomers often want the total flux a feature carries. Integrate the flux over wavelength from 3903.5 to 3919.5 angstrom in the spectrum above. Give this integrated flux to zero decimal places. 397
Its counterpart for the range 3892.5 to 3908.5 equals 374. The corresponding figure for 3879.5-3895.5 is 345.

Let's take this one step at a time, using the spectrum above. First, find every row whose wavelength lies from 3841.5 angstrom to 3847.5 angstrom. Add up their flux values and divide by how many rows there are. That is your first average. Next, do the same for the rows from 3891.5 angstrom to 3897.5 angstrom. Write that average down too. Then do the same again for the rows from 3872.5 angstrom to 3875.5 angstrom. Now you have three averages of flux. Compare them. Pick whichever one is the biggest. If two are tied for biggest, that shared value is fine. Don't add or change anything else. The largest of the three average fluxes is 22.6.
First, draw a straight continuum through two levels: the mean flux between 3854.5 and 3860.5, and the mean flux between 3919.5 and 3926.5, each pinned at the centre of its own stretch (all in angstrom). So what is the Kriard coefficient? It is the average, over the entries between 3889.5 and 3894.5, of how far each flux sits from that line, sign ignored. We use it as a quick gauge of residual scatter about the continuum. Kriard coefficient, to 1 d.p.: 2.9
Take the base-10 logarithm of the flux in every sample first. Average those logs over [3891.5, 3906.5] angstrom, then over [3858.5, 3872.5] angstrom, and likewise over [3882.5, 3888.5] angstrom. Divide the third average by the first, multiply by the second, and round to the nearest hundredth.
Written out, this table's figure 1.34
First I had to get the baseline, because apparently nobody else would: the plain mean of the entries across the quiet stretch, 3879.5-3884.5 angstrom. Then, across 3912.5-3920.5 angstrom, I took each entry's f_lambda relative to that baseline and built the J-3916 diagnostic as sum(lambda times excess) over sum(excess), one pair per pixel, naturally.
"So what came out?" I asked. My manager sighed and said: 3915.8 angstrom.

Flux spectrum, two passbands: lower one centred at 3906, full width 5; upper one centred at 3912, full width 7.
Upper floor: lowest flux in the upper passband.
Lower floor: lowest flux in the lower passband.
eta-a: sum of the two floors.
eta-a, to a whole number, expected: 45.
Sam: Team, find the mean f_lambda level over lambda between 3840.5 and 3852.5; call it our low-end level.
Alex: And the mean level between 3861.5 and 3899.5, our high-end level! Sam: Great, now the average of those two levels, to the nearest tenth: 22.4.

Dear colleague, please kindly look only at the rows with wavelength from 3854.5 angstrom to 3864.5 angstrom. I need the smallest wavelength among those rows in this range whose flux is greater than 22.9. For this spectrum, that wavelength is 3855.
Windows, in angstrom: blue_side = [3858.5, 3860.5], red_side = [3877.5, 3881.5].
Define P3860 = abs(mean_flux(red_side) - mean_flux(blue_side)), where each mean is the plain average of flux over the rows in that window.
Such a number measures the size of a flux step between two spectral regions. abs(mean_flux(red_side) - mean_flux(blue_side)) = 2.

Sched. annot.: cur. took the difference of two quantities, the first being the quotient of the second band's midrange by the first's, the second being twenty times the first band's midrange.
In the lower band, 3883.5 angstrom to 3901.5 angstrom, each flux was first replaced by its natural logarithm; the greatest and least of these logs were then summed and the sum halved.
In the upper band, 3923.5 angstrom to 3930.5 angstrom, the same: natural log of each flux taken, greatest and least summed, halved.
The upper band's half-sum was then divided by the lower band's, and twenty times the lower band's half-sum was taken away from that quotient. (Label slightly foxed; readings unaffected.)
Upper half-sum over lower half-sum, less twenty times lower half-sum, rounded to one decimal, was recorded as -60.6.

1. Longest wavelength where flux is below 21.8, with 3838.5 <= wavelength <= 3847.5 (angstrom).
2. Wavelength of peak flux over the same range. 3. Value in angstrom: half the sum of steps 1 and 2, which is 3845.5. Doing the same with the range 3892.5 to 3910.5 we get 3903.0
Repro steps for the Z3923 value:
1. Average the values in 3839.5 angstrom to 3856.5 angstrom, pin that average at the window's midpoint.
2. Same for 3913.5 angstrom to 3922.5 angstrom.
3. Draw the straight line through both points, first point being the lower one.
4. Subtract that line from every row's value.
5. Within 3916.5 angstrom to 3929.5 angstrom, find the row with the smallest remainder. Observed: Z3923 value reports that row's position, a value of 3929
